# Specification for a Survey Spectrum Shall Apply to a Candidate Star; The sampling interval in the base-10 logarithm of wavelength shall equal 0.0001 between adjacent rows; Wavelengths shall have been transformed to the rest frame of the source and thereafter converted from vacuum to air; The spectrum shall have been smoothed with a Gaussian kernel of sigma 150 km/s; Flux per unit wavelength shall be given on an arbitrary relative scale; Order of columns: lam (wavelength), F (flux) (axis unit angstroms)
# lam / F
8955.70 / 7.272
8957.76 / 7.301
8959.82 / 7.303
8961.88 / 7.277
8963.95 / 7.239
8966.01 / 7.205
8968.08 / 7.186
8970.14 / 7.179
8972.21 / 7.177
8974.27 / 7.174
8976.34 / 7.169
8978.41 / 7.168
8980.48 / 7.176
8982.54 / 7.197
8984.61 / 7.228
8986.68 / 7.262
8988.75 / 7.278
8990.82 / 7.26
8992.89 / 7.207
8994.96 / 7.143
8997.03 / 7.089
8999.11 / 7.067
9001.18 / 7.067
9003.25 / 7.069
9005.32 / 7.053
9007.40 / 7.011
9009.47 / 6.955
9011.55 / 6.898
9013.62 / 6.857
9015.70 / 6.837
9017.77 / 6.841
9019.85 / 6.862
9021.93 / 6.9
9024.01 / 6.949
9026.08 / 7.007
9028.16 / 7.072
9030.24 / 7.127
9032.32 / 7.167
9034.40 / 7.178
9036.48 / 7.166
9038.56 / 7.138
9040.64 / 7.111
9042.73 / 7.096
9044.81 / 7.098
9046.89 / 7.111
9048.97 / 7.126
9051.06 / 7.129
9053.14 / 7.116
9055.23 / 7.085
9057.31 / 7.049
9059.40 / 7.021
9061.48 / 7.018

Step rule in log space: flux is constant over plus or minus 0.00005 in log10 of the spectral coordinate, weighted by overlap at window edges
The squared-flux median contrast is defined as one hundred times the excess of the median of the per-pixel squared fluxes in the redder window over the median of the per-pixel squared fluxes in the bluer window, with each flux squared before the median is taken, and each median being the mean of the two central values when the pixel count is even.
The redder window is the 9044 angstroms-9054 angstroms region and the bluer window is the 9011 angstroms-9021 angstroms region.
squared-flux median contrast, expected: 362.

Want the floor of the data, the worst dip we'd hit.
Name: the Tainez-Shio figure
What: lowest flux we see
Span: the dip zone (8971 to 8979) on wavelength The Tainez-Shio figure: 7.168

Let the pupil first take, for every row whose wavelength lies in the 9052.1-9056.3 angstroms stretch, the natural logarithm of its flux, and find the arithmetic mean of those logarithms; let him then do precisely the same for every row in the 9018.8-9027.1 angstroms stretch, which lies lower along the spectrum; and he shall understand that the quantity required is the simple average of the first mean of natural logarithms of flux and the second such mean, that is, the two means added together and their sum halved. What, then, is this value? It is 1.95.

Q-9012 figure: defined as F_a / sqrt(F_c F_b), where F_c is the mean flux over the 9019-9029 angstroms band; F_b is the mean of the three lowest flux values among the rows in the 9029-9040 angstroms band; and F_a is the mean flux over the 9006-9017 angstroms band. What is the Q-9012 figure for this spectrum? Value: 0.98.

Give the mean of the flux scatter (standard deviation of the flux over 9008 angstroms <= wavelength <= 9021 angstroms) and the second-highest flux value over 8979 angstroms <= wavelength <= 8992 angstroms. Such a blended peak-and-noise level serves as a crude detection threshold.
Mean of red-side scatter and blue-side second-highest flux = 3.65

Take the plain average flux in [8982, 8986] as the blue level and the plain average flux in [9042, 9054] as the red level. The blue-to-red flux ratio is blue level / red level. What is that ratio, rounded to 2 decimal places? 1.01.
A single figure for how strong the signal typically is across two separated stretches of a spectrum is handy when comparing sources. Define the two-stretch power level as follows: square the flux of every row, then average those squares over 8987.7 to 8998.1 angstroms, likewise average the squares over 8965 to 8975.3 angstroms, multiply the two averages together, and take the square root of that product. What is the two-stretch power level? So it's 51.7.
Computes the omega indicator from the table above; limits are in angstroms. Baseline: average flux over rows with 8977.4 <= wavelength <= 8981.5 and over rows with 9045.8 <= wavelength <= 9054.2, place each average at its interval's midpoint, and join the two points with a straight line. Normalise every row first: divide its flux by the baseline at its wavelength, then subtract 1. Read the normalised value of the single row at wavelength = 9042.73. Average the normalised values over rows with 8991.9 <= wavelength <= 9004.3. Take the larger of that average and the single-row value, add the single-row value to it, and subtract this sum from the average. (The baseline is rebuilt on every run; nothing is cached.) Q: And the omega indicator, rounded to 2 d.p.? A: 0.00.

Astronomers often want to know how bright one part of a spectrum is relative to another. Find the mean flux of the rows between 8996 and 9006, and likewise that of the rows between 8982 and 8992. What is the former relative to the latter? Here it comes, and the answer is 0.98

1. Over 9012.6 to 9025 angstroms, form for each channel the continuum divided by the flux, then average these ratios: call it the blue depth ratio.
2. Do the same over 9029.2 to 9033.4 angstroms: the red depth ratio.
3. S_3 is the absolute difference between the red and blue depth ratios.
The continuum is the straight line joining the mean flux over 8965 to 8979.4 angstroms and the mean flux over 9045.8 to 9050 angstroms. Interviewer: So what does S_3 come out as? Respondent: 0.041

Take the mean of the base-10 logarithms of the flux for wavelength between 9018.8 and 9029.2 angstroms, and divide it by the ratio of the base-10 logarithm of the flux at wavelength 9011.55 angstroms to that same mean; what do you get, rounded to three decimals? 0.846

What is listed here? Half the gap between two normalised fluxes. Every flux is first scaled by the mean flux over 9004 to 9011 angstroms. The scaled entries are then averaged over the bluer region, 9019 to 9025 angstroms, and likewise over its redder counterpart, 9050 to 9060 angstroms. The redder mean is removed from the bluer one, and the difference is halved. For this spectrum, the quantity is -0.013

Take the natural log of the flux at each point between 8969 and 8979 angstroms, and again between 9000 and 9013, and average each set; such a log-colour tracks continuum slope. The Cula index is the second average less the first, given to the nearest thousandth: -0.023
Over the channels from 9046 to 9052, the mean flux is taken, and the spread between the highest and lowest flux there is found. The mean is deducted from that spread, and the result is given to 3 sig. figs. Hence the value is -7.10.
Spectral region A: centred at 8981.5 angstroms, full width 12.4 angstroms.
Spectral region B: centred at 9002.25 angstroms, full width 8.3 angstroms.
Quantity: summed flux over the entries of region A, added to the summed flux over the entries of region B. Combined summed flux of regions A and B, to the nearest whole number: 71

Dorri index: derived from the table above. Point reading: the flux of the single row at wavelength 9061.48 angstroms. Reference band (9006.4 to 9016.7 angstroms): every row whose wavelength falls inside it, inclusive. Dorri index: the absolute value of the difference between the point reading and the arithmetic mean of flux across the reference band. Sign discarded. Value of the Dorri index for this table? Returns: 0.11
